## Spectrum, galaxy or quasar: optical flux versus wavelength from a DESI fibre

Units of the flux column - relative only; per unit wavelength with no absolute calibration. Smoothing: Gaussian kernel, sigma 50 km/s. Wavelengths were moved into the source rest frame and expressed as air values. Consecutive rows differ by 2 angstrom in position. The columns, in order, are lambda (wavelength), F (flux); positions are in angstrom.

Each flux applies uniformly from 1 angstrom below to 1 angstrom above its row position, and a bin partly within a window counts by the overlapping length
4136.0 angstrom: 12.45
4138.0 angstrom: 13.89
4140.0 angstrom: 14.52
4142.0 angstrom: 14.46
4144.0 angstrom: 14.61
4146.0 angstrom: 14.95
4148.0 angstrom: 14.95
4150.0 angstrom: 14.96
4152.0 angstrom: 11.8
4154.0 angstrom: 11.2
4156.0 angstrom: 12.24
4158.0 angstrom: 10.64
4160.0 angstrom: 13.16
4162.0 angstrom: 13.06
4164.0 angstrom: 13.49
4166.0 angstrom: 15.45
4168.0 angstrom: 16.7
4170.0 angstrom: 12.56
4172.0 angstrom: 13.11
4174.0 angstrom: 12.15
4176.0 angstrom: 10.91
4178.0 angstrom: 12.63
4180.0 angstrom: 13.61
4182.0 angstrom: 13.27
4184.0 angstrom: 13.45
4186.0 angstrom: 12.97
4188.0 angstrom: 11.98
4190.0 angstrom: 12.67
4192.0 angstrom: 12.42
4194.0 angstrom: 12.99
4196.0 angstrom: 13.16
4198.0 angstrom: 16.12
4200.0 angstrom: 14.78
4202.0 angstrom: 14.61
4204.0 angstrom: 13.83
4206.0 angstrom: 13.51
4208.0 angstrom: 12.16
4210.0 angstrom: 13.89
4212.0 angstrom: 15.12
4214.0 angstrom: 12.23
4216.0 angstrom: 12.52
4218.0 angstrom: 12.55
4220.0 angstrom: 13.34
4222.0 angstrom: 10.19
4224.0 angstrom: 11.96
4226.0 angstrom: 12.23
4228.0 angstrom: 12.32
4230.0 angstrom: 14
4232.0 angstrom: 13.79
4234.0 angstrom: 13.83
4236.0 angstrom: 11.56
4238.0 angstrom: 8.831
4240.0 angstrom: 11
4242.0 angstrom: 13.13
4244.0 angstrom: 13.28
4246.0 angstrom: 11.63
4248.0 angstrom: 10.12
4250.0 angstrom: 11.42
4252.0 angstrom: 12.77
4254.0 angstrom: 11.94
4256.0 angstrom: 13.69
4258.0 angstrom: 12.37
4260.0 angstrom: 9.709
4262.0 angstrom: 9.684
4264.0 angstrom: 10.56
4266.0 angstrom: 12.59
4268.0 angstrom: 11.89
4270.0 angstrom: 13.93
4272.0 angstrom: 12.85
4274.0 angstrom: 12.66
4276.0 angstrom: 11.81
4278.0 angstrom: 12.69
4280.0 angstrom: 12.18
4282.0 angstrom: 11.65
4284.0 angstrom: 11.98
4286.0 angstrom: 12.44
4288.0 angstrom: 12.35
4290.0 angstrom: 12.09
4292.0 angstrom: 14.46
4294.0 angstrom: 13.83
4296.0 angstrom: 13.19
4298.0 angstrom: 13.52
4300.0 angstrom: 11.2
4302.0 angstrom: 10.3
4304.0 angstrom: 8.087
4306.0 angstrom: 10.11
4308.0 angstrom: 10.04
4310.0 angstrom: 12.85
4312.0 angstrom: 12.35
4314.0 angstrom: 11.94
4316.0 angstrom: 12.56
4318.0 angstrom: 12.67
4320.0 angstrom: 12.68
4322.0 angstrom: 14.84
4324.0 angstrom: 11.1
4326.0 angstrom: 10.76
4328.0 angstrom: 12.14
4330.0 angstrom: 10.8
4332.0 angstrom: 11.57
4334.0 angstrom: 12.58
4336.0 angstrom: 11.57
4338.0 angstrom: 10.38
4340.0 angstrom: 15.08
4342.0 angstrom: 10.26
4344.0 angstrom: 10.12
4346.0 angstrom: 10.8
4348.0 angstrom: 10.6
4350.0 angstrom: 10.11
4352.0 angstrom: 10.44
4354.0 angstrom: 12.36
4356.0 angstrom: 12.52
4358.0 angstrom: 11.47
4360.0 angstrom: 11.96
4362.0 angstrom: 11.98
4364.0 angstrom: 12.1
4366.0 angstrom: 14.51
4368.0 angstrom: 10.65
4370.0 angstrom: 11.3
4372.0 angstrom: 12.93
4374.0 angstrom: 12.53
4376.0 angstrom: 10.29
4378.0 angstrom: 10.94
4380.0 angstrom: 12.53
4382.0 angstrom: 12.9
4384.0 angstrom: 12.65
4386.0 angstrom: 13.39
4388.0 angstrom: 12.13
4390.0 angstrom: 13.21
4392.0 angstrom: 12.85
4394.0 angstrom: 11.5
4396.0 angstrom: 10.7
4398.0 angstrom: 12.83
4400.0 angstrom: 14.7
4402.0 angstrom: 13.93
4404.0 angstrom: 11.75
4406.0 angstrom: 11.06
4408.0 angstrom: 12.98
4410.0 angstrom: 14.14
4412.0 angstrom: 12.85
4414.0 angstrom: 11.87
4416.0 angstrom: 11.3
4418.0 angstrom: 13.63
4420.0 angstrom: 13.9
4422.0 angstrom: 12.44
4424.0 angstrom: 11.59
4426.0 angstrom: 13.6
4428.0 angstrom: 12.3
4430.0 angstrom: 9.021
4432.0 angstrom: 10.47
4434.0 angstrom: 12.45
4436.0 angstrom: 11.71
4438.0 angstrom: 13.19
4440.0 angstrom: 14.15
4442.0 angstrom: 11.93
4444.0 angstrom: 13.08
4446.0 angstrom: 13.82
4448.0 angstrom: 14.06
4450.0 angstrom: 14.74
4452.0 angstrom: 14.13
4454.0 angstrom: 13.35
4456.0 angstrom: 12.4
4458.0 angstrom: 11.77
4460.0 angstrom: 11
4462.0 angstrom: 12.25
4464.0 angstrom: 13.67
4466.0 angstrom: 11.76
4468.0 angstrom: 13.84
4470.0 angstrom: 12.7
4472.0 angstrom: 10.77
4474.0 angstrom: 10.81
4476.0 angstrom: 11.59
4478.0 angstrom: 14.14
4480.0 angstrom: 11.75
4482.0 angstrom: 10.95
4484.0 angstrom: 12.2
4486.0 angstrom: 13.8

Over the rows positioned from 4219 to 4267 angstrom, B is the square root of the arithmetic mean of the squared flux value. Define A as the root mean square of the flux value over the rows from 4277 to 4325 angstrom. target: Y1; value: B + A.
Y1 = 24.2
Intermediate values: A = 12.2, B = 12.0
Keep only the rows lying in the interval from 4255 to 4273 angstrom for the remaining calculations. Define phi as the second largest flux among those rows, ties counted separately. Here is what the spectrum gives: 13.69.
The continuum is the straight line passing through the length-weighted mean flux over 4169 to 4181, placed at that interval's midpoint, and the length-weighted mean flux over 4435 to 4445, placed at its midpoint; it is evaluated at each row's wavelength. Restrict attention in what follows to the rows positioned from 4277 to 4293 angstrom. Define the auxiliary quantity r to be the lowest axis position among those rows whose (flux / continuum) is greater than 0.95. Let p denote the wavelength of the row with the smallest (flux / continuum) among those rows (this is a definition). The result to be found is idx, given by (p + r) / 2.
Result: 4280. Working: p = 4282.0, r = 4278.0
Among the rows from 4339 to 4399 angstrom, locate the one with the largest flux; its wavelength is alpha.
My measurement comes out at 4340.0 angstrom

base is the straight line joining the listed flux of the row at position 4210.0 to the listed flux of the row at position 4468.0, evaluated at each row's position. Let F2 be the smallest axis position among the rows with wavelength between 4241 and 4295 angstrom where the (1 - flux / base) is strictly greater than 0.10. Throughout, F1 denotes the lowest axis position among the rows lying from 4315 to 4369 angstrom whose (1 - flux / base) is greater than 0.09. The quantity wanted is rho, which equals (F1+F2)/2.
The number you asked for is 4281 angstrom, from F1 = 4316.0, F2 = 4246.0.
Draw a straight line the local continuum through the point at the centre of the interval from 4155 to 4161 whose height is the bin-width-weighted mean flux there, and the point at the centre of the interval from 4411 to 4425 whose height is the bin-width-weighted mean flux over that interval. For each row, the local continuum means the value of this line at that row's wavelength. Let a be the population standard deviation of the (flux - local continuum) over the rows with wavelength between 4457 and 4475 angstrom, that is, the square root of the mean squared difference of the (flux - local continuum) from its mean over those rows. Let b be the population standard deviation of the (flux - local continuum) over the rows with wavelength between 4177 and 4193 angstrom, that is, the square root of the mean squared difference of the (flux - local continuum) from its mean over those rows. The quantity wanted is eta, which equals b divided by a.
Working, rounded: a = 1.1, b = 0.5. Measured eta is 0.48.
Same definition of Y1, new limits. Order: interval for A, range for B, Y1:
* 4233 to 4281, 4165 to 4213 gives 25.6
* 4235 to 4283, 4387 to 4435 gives 24.4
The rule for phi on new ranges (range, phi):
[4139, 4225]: 16.12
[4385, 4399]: 13.21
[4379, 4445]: 14.15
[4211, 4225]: 13.34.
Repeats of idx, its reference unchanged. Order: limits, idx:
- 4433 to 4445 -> 4435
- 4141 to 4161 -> 4150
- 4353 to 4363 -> 4356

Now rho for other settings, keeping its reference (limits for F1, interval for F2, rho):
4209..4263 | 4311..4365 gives 4263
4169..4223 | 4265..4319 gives 4219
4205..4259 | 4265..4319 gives 4238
